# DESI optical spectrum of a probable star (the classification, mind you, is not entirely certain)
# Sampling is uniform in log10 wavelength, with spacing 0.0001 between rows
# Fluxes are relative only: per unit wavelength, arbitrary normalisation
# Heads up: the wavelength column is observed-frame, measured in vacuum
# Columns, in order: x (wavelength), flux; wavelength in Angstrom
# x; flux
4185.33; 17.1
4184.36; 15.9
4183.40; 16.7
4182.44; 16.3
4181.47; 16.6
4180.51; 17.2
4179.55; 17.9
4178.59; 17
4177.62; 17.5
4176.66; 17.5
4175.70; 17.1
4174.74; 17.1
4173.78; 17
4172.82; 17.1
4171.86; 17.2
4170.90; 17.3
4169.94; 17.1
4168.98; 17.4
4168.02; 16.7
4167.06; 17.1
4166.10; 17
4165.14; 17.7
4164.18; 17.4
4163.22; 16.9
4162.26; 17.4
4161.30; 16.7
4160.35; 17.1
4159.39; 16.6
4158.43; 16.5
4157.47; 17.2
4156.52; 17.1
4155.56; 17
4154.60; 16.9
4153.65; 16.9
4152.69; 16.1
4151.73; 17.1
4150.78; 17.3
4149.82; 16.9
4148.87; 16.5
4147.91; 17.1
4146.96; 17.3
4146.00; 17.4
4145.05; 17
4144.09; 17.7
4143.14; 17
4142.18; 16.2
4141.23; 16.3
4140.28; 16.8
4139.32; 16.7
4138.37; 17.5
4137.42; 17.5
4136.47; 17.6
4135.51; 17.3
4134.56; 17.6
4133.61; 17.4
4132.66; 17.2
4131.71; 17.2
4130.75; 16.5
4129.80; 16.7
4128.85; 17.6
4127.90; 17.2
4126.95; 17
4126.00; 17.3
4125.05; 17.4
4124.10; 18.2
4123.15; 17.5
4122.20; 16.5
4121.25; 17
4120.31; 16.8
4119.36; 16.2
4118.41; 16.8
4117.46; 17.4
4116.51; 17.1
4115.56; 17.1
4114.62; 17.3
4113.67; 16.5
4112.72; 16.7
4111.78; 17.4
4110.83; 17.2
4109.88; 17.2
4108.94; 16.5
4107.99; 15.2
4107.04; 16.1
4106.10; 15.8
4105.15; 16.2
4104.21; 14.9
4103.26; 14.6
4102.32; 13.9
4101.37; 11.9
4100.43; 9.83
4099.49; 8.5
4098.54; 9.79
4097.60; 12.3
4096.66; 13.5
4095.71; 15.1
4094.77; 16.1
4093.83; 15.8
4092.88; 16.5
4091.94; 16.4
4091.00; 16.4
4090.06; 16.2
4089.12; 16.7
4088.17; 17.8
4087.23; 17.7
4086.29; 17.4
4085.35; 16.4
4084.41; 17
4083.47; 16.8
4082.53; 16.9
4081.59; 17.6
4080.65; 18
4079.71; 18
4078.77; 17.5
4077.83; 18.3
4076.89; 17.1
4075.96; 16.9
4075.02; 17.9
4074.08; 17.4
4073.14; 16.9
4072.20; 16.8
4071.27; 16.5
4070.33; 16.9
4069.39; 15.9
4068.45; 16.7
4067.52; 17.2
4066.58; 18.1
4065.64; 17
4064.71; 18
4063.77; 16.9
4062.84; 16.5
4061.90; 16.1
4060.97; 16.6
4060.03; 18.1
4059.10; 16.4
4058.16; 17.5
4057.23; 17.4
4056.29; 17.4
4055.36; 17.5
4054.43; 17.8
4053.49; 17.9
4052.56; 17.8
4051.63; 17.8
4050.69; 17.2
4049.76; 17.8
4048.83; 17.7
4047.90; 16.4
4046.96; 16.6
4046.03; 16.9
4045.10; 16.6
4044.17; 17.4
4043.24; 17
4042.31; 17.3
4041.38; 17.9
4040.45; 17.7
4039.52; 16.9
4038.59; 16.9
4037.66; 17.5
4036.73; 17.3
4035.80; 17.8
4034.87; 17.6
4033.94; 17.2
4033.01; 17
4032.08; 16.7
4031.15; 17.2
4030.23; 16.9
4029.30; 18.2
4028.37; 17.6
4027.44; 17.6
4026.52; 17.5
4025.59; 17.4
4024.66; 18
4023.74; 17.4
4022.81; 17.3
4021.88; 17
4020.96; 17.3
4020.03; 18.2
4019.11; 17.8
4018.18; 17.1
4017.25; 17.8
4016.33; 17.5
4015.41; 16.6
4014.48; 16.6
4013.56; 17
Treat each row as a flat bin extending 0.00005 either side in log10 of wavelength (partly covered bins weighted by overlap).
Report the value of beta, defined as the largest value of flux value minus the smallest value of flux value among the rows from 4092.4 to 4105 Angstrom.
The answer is 8.0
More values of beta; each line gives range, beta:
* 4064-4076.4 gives 2.2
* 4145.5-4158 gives 1.3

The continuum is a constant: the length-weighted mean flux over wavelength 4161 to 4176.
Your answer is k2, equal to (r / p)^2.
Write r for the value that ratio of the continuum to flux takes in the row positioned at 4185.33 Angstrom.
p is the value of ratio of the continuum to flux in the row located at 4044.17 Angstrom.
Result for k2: 1.04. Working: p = 0.99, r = 1.002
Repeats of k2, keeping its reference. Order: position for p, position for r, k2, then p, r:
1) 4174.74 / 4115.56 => 1.00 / 1.00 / 1.002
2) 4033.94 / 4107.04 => 1.14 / 1.00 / 1.065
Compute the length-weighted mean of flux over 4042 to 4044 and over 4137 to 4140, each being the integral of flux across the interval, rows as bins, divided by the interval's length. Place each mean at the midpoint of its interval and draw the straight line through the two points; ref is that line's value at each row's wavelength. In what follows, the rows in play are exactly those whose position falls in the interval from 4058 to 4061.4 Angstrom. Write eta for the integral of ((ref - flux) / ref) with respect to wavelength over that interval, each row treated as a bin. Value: 0.01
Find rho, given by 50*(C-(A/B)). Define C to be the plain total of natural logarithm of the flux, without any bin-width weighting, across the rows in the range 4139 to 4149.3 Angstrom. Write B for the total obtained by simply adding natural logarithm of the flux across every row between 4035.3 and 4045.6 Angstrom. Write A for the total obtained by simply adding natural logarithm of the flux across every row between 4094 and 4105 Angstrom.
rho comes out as 1511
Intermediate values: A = 27.8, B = 31.35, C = 31.1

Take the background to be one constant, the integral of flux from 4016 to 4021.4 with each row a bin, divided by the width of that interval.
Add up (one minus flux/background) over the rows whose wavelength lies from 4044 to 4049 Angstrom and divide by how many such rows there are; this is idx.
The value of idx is 0.038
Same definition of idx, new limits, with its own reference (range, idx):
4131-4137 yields 0.013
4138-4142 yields 0.045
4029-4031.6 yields 0.010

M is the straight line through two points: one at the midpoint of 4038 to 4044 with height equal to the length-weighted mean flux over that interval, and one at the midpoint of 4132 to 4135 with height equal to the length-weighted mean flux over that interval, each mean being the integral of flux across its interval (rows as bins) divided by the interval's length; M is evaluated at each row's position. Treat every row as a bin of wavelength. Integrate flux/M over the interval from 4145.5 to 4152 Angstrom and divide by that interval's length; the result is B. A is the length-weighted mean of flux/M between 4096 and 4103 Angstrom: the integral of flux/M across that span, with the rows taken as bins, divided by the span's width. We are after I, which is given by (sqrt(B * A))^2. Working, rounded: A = 0.67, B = 0.98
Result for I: 0.65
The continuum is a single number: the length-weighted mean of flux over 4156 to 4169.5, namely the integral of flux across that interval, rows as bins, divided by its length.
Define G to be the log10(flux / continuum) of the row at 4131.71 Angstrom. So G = 0.004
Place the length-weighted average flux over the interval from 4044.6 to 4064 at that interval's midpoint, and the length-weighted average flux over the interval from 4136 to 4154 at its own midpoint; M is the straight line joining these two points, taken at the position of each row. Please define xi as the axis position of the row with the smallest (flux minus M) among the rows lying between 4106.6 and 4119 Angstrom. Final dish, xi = 4107.99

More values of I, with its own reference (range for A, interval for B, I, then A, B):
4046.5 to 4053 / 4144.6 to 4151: 0.98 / 1.00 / 0.98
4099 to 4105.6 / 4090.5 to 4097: 0.67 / 0.74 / 0.91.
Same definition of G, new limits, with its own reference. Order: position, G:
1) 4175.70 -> 0.001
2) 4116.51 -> 0.001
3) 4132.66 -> 0.004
